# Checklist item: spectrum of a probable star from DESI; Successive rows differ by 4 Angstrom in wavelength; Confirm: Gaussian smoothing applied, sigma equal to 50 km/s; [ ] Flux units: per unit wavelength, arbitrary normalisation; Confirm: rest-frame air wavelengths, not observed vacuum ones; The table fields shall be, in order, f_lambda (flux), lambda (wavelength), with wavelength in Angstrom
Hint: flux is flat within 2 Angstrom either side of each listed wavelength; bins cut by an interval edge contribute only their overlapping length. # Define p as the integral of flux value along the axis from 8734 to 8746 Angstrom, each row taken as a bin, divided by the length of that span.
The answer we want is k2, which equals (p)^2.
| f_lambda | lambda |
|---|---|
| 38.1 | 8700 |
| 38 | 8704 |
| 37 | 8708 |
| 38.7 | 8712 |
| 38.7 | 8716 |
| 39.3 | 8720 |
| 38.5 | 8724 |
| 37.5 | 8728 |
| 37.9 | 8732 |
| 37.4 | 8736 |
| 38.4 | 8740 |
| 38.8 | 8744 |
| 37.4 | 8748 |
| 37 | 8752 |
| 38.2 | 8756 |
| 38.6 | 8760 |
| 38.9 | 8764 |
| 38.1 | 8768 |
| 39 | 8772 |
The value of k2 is 1459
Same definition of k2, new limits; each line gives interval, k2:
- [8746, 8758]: 1409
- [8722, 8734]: 1441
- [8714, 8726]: 1508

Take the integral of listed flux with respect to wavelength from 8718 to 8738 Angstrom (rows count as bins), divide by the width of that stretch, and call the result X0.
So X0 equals 38.12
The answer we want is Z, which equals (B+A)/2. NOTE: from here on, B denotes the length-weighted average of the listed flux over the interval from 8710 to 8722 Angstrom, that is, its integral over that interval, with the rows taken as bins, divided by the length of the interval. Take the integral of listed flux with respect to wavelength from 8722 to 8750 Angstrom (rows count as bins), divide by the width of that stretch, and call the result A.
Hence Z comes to 38.4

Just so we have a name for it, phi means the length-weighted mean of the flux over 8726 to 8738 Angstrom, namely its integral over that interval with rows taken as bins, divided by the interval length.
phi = 37.6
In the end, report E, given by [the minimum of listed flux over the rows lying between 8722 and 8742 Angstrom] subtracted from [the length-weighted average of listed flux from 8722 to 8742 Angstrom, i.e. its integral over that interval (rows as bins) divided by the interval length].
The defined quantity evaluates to 0.54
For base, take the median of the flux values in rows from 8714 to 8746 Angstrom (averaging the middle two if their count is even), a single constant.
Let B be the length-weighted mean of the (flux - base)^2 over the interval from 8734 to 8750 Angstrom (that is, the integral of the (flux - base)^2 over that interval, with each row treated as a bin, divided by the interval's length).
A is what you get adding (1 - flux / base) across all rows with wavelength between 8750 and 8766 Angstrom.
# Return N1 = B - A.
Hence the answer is 0.554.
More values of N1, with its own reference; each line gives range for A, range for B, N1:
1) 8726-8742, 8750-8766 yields 0.530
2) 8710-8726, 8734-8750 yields 0.619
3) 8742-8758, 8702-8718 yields 0.545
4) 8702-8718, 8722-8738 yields 0.541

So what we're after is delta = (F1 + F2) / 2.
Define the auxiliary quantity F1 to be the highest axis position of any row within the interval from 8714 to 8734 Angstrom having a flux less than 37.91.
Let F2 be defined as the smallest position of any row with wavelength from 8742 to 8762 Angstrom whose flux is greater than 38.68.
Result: 8738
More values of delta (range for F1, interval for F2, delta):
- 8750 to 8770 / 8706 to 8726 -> 8732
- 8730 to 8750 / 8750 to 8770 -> 8756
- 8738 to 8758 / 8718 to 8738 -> 8736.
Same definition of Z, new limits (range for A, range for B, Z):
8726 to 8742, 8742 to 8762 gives 37.9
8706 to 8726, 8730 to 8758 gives 38.2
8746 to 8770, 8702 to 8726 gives 38.2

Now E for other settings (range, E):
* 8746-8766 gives 1.02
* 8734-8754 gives 0.80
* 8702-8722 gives 1.34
